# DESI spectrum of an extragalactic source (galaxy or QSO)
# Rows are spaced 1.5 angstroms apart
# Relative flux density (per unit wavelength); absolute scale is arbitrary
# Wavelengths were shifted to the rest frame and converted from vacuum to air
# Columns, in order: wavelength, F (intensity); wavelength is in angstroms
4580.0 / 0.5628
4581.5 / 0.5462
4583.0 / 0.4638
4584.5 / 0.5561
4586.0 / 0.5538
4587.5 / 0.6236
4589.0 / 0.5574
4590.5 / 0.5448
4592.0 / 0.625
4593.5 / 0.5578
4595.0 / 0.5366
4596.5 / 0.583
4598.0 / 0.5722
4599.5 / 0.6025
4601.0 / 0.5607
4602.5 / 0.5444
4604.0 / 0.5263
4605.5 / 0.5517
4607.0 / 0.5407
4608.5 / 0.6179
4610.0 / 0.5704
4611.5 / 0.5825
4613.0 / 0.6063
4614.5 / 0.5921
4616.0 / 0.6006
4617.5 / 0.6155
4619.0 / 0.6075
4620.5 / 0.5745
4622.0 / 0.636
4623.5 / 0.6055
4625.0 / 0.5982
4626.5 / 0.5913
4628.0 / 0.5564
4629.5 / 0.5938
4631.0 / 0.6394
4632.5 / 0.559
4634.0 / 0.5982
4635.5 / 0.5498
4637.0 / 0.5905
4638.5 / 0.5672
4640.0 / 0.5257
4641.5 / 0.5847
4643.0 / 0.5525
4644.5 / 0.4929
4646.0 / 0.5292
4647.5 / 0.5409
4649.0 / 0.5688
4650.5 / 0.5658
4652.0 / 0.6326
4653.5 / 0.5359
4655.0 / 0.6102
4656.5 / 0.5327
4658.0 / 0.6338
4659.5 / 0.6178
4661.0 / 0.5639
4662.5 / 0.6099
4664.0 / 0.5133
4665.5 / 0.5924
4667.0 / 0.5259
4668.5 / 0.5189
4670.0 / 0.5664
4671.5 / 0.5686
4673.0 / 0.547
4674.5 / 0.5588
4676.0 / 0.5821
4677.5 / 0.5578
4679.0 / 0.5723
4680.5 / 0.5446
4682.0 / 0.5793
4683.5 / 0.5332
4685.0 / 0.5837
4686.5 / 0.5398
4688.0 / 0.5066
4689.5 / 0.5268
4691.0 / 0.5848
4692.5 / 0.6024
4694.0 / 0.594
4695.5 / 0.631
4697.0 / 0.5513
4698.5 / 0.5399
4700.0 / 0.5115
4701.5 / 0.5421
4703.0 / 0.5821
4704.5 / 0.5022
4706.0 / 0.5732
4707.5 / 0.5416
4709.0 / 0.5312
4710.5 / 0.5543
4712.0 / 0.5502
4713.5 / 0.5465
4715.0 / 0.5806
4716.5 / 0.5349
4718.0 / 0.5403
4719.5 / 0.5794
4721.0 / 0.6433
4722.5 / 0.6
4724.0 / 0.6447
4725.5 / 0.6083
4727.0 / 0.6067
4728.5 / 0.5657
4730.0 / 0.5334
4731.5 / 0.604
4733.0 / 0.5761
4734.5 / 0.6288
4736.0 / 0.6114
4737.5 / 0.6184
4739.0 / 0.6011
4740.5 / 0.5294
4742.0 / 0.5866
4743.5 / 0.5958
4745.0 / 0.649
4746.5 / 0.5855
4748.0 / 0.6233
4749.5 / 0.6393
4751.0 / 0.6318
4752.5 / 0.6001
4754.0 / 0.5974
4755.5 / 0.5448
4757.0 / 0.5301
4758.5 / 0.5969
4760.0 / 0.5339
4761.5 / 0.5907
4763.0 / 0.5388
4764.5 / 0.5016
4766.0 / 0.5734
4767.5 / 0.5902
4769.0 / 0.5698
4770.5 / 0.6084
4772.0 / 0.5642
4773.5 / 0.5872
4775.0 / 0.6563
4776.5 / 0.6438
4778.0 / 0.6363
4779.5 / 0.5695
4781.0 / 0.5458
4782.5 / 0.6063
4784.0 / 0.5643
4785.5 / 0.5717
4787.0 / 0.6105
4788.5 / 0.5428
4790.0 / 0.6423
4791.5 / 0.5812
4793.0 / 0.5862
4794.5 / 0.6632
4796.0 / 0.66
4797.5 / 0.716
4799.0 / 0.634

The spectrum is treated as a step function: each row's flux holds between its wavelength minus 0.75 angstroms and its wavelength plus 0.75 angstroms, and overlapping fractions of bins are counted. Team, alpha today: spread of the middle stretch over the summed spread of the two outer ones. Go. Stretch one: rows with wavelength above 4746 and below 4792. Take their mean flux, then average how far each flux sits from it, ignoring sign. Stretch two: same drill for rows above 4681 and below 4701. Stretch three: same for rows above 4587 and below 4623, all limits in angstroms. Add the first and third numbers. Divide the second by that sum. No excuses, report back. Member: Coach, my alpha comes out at 0.56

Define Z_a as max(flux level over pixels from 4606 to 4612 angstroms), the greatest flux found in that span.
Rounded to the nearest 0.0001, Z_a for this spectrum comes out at 0.6179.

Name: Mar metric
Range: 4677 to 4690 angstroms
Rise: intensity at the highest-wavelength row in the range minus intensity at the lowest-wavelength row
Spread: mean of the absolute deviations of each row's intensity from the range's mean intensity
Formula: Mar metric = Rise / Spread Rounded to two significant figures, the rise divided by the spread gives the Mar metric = -1.5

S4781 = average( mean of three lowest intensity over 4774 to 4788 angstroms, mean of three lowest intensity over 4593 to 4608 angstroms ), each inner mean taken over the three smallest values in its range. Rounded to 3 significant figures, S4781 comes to 0.547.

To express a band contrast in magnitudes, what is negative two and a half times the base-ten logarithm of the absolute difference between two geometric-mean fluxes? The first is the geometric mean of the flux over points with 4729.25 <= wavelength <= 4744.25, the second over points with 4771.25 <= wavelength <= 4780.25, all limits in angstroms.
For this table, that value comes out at 4.2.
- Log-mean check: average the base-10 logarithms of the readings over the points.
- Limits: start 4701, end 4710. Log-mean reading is -0.264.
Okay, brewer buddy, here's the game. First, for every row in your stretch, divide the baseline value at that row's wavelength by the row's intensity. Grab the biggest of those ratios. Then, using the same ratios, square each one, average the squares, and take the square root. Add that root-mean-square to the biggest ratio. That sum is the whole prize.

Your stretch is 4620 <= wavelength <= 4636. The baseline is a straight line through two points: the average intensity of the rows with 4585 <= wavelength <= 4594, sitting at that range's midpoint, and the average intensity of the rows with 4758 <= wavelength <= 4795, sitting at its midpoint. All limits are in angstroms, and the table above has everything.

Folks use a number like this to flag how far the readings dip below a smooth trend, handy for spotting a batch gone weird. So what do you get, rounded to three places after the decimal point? 2.037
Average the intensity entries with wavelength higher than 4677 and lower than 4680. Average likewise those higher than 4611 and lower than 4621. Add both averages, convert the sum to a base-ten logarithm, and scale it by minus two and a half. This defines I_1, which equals -0.16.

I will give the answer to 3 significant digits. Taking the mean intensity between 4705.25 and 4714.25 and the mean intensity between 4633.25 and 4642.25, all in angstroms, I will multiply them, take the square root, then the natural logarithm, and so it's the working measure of -0.581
